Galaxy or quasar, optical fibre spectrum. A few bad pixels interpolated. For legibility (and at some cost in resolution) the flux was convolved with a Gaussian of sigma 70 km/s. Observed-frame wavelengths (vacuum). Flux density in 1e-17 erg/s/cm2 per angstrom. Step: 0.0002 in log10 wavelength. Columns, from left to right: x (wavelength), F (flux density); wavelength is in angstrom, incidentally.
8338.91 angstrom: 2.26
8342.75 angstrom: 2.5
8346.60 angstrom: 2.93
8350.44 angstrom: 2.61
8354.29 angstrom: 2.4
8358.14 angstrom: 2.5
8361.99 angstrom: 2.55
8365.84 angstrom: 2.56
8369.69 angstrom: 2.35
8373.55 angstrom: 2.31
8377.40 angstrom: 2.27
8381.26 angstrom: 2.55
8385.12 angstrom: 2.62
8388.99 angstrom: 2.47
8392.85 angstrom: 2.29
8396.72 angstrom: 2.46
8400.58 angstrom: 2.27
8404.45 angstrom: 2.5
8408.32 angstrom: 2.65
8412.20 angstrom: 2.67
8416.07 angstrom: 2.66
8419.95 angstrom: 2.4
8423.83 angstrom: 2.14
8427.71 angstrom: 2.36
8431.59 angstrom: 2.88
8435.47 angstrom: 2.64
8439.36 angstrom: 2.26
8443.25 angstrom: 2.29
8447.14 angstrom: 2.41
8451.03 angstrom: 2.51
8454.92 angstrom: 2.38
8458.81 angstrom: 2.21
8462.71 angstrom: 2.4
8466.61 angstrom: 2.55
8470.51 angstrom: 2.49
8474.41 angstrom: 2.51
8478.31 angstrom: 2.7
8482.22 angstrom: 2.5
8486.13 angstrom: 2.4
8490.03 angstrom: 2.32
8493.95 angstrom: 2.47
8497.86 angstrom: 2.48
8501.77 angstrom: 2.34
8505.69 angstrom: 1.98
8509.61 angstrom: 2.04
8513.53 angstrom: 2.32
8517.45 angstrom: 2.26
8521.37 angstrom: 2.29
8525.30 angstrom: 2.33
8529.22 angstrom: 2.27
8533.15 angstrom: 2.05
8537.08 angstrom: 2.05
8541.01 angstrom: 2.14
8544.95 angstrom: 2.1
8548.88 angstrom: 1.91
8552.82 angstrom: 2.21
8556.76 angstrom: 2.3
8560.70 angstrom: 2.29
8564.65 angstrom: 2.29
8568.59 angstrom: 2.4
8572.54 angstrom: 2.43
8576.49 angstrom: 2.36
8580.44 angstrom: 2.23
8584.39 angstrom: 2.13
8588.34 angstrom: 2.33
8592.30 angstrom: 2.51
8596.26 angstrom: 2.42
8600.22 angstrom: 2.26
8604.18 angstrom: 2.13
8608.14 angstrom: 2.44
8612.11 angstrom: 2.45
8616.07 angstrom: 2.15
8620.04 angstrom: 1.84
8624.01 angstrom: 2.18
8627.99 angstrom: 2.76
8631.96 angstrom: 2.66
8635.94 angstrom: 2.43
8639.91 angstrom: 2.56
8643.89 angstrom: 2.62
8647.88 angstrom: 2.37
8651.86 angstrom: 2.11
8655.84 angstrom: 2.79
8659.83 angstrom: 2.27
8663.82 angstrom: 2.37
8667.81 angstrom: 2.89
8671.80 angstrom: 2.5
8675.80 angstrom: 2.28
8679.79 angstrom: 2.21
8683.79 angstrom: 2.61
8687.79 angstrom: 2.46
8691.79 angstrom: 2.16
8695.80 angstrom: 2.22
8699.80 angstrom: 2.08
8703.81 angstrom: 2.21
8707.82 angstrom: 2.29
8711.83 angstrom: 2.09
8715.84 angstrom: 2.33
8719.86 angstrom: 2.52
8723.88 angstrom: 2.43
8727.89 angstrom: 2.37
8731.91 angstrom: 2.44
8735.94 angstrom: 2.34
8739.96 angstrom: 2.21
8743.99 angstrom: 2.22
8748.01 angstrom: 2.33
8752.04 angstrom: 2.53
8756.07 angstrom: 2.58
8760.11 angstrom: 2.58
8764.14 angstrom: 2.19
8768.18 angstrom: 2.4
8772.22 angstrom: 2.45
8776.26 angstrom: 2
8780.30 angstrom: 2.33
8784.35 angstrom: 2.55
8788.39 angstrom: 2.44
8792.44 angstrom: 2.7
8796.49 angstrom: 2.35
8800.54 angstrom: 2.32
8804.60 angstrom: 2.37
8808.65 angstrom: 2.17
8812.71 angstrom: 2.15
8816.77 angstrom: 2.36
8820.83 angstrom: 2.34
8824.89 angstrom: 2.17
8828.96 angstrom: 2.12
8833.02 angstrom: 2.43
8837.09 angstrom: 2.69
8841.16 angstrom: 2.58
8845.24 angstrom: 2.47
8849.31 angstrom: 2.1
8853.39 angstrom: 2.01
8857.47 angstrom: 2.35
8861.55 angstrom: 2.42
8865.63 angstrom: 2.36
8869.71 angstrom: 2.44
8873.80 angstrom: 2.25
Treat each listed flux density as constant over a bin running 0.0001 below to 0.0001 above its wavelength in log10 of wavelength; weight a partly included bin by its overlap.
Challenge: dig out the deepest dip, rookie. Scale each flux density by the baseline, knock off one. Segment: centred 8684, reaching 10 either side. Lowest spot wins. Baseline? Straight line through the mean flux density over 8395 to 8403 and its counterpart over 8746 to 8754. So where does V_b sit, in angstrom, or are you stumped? 8691.79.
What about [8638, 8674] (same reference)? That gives 8651.86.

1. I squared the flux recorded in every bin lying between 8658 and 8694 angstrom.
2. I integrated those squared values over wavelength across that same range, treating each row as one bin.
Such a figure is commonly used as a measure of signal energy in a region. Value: 212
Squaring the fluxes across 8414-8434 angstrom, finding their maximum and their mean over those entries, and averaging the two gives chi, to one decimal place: 7.3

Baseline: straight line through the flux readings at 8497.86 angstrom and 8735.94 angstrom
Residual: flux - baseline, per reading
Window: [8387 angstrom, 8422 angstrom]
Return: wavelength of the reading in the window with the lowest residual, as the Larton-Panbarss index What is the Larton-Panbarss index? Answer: 8400.58 angstrom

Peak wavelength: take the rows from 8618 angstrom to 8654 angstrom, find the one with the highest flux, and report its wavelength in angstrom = 8627.99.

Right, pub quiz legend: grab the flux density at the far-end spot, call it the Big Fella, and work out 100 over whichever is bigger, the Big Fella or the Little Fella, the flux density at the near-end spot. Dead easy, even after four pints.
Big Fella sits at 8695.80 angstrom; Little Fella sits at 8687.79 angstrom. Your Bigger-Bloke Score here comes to 41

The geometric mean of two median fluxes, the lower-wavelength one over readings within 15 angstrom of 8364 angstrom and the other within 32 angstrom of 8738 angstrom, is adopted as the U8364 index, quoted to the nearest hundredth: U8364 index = 2.40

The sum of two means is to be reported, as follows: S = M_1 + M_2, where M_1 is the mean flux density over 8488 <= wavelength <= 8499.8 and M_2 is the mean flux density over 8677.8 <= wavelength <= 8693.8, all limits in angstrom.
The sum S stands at 4.8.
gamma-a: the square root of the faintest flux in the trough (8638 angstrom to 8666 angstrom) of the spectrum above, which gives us 1.45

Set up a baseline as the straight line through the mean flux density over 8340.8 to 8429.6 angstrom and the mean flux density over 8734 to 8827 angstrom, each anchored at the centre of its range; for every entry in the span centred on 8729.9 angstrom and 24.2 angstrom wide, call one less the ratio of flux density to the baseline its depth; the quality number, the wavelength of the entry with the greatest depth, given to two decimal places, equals 8739.96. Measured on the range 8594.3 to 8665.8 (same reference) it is 8620.04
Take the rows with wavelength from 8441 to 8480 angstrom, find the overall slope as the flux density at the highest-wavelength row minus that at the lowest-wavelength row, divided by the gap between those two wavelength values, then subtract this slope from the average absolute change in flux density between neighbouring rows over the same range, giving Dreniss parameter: 0.11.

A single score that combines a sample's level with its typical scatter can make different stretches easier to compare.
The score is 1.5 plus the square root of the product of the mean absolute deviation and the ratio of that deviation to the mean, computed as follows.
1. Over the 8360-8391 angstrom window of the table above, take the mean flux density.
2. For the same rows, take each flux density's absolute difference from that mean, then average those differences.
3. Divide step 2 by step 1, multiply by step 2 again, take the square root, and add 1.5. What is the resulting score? 1.57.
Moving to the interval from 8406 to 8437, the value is 1.62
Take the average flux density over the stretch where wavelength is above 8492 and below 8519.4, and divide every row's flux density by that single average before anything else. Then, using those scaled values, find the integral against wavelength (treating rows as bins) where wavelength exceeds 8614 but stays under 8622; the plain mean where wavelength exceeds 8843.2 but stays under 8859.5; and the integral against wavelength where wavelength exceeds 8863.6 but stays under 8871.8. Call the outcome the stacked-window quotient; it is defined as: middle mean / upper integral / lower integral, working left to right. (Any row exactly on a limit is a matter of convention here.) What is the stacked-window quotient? 0.016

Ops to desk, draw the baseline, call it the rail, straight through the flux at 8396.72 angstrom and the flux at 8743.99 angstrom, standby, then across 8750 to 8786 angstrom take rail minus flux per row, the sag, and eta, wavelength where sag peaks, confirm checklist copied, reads 8776.26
